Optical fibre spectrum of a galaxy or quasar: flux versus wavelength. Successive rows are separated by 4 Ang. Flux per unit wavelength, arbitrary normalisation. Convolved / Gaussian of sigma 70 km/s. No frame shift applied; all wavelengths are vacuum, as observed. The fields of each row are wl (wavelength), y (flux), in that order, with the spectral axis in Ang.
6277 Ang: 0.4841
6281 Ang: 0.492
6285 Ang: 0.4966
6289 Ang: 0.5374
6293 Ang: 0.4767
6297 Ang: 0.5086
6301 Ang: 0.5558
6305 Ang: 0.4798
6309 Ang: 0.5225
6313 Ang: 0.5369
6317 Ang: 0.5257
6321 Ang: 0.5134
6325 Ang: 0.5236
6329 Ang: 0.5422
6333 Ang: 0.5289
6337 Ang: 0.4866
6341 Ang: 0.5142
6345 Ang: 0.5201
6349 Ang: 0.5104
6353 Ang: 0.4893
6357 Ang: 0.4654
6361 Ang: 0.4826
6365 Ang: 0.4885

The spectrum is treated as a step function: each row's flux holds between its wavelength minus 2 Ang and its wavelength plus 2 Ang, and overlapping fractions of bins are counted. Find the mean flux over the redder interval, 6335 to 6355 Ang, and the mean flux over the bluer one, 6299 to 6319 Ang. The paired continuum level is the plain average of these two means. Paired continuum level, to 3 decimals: 0.514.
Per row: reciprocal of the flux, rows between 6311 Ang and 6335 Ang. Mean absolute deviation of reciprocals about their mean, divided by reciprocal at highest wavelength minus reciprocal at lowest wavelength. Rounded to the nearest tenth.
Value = 1.0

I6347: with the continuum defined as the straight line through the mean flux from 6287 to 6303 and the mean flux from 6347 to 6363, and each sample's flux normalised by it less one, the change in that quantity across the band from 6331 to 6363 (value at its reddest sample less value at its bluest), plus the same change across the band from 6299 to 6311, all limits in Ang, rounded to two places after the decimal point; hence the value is -0.12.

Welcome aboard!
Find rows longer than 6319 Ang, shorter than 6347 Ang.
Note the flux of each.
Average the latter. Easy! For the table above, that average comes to 0.518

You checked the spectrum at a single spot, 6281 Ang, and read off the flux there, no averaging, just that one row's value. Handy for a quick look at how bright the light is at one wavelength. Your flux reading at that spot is 0.492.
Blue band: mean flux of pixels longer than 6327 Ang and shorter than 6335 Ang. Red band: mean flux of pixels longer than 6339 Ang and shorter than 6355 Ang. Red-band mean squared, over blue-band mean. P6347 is 0.48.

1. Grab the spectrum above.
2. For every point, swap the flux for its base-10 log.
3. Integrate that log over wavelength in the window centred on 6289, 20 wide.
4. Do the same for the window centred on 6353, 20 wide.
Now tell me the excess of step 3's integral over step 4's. 0.15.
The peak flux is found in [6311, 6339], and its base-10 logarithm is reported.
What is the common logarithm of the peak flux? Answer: -0.266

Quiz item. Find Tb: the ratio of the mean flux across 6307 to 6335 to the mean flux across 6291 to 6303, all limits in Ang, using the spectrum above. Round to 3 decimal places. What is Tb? 1.027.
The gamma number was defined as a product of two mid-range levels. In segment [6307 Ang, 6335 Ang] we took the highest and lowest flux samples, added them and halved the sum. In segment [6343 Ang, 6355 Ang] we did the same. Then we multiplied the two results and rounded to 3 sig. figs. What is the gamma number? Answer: 0.266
